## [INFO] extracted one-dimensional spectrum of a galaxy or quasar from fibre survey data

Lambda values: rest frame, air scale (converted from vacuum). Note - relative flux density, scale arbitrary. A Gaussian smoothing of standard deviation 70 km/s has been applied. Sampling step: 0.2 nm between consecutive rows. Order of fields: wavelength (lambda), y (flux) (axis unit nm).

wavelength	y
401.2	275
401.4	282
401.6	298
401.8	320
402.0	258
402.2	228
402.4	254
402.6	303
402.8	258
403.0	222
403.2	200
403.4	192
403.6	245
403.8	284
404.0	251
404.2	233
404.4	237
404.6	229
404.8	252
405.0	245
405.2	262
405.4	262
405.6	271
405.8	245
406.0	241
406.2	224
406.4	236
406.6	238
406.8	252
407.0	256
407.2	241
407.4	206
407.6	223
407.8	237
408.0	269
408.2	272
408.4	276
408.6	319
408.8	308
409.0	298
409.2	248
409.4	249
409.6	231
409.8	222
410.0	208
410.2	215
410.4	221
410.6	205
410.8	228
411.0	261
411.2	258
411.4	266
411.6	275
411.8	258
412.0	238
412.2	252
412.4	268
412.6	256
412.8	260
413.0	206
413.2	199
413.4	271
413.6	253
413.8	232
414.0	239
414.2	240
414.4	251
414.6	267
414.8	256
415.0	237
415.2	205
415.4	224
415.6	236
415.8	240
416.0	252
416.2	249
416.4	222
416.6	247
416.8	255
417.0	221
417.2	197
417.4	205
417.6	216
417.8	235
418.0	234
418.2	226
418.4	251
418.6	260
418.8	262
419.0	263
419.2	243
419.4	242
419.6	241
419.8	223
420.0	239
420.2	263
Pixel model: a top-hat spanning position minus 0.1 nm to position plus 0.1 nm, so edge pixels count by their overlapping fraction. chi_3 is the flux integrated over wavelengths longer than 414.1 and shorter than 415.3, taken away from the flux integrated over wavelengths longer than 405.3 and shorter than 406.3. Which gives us -43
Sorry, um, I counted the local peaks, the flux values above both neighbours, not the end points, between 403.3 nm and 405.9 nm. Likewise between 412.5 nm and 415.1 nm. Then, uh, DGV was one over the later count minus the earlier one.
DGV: -1.0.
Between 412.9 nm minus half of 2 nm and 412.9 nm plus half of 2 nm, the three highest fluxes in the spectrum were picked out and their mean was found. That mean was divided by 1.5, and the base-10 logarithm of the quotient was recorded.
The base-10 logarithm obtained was 2.249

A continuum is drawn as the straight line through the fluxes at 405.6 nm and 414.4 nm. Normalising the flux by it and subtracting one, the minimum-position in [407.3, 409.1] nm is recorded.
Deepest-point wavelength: 407.4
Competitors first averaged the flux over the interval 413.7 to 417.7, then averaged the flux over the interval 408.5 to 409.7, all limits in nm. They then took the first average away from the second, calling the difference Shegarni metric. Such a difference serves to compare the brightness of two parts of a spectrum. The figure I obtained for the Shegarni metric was 41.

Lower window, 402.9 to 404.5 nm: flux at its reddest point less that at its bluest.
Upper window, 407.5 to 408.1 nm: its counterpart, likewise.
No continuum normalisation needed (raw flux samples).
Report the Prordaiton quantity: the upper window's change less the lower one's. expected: 31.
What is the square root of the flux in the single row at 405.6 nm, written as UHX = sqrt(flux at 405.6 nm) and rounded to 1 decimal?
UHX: 16.5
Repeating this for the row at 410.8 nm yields 15.1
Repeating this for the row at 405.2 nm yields 16.2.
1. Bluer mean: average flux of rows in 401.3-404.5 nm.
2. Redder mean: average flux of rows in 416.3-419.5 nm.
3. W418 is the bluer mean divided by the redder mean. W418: 1.08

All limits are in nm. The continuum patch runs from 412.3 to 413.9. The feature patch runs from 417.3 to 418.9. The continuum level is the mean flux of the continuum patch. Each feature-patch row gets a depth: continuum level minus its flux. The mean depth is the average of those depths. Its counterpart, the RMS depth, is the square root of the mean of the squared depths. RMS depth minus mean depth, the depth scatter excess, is 13.4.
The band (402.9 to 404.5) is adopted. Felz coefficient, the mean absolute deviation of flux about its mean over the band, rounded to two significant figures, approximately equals 21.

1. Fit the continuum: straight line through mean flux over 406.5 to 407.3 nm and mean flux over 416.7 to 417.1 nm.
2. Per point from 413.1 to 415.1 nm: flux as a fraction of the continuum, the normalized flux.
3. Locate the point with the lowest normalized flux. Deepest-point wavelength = 413.2 nm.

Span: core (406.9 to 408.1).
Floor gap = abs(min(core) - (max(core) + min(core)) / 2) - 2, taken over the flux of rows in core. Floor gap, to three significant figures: 29.5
